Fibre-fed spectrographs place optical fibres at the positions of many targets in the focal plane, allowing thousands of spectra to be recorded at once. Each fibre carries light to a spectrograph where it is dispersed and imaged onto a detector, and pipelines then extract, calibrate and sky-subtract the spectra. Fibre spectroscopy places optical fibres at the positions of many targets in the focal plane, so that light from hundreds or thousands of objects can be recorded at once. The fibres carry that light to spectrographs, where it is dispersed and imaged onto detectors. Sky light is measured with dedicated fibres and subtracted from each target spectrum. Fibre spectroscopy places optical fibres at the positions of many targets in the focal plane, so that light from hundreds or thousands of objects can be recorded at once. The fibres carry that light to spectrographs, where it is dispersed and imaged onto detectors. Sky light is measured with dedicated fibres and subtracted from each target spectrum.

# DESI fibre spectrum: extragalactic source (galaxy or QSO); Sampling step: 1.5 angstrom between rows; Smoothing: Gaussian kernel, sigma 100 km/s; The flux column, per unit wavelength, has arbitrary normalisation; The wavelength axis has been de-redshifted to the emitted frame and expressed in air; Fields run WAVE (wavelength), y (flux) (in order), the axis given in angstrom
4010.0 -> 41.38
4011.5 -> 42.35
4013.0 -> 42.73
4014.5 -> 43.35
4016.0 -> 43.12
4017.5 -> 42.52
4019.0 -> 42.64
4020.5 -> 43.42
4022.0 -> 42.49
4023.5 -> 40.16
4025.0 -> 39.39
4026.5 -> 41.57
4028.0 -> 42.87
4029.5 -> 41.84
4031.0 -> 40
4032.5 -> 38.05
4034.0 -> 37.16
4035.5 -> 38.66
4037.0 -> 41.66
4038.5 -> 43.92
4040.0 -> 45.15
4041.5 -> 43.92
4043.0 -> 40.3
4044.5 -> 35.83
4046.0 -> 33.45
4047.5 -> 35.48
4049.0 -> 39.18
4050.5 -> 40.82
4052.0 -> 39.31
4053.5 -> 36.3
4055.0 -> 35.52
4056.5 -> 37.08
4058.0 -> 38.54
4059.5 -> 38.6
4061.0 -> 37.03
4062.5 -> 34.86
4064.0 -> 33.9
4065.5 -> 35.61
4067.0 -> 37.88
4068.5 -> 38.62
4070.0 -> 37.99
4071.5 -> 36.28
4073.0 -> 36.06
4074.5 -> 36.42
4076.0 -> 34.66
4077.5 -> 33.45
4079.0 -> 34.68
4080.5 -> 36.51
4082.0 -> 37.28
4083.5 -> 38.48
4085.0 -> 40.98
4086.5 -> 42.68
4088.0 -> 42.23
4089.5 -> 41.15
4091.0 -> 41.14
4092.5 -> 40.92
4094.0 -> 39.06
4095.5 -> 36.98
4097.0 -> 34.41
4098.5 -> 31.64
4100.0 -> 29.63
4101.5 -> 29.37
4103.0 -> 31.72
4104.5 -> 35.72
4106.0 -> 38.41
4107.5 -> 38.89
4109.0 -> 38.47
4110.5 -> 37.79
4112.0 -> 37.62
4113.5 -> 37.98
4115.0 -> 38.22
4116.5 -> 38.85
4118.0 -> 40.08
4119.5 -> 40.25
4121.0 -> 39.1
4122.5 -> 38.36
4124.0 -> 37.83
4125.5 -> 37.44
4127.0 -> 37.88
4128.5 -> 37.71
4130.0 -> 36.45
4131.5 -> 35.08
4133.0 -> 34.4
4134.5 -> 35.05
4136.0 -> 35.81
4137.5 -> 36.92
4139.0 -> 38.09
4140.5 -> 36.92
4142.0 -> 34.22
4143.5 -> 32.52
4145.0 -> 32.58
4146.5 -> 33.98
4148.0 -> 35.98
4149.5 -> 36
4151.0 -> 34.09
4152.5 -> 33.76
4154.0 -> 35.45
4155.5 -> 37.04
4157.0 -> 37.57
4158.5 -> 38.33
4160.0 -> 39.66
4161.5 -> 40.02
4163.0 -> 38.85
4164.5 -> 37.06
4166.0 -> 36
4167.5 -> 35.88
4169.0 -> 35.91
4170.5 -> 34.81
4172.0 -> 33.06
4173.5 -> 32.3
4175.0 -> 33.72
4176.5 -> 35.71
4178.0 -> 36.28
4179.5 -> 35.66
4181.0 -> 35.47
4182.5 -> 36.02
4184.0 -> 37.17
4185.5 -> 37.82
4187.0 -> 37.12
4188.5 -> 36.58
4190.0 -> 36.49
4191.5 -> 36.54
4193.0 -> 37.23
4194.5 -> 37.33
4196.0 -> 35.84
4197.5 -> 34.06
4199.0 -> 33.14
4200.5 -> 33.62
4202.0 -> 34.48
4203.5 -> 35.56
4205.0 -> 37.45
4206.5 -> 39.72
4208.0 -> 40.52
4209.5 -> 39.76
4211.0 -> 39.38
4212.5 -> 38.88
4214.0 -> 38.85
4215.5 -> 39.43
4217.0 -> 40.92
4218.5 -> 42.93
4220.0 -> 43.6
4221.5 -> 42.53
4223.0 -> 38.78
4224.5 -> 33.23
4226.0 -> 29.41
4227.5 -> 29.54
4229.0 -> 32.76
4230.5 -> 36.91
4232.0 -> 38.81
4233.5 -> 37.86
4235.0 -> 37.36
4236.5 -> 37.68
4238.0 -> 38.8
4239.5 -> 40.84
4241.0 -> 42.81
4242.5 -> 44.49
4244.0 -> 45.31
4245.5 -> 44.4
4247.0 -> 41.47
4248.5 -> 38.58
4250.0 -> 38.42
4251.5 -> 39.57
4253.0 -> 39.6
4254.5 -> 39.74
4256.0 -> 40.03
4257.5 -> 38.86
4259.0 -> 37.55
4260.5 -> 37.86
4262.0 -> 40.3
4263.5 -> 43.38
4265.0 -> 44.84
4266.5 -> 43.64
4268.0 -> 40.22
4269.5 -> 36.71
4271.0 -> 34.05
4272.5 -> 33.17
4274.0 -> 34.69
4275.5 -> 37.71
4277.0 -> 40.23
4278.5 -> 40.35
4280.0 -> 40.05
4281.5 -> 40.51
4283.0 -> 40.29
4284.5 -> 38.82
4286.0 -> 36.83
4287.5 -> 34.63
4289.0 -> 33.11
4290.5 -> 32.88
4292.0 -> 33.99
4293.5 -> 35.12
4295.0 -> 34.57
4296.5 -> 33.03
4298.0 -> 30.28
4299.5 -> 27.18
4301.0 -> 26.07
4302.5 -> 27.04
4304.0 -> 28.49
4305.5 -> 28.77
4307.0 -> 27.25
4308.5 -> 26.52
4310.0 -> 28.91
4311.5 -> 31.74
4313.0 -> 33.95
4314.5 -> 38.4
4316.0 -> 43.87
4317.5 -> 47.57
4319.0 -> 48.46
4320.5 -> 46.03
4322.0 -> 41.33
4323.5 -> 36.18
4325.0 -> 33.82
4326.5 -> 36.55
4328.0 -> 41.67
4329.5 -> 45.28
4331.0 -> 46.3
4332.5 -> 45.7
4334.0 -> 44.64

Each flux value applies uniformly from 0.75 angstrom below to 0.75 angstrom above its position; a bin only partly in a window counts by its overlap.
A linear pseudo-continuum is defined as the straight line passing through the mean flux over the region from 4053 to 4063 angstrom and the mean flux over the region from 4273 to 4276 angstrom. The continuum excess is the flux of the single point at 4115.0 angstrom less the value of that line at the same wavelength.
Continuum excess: 2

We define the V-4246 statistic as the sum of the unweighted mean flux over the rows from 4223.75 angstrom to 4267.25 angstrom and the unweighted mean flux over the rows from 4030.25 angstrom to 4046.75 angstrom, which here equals 78.9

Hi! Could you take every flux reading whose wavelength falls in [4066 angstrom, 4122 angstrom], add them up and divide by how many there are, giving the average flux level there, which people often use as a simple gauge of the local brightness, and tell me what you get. 37.3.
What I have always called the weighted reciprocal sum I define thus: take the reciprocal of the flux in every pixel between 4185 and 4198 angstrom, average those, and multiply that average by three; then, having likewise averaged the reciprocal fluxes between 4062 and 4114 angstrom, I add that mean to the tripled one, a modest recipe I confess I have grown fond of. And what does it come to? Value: 0.109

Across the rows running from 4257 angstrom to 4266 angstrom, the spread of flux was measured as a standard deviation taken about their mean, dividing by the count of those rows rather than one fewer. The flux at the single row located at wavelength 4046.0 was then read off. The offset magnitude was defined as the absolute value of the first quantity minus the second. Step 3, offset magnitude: 30.7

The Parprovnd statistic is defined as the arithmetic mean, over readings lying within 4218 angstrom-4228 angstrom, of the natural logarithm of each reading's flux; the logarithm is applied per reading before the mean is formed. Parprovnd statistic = 3.60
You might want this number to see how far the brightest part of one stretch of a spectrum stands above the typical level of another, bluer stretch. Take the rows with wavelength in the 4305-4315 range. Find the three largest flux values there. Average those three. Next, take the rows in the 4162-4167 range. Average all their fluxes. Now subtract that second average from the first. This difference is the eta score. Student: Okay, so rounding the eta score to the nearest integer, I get -3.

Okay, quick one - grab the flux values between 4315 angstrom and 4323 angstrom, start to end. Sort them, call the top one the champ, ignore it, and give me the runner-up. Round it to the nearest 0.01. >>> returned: 47.57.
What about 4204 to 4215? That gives 39.76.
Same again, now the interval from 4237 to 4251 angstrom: 44.49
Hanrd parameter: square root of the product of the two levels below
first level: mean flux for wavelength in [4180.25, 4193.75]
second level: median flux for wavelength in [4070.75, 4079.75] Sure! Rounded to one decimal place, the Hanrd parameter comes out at 36.0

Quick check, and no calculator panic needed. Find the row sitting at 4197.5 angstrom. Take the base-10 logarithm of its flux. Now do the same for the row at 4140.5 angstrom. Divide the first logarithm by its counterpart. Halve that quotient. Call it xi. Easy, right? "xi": 0.489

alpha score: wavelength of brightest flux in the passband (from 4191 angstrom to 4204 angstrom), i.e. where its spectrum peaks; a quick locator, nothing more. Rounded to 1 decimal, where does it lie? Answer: 4194.5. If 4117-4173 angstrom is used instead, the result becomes 4119.5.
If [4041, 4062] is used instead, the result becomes 4041.5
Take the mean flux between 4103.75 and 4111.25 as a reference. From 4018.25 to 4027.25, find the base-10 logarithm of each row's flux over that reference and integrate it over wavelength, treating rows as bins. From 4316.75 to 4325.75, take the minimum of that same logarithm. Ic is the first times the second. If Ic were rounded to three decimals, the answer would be -0.018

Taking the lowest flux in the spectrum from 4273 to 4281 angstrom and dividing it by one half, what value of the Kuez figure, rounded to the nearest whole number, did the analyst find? 69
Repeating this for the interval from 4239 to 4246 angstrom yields 82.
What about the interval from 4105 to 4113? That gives 75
